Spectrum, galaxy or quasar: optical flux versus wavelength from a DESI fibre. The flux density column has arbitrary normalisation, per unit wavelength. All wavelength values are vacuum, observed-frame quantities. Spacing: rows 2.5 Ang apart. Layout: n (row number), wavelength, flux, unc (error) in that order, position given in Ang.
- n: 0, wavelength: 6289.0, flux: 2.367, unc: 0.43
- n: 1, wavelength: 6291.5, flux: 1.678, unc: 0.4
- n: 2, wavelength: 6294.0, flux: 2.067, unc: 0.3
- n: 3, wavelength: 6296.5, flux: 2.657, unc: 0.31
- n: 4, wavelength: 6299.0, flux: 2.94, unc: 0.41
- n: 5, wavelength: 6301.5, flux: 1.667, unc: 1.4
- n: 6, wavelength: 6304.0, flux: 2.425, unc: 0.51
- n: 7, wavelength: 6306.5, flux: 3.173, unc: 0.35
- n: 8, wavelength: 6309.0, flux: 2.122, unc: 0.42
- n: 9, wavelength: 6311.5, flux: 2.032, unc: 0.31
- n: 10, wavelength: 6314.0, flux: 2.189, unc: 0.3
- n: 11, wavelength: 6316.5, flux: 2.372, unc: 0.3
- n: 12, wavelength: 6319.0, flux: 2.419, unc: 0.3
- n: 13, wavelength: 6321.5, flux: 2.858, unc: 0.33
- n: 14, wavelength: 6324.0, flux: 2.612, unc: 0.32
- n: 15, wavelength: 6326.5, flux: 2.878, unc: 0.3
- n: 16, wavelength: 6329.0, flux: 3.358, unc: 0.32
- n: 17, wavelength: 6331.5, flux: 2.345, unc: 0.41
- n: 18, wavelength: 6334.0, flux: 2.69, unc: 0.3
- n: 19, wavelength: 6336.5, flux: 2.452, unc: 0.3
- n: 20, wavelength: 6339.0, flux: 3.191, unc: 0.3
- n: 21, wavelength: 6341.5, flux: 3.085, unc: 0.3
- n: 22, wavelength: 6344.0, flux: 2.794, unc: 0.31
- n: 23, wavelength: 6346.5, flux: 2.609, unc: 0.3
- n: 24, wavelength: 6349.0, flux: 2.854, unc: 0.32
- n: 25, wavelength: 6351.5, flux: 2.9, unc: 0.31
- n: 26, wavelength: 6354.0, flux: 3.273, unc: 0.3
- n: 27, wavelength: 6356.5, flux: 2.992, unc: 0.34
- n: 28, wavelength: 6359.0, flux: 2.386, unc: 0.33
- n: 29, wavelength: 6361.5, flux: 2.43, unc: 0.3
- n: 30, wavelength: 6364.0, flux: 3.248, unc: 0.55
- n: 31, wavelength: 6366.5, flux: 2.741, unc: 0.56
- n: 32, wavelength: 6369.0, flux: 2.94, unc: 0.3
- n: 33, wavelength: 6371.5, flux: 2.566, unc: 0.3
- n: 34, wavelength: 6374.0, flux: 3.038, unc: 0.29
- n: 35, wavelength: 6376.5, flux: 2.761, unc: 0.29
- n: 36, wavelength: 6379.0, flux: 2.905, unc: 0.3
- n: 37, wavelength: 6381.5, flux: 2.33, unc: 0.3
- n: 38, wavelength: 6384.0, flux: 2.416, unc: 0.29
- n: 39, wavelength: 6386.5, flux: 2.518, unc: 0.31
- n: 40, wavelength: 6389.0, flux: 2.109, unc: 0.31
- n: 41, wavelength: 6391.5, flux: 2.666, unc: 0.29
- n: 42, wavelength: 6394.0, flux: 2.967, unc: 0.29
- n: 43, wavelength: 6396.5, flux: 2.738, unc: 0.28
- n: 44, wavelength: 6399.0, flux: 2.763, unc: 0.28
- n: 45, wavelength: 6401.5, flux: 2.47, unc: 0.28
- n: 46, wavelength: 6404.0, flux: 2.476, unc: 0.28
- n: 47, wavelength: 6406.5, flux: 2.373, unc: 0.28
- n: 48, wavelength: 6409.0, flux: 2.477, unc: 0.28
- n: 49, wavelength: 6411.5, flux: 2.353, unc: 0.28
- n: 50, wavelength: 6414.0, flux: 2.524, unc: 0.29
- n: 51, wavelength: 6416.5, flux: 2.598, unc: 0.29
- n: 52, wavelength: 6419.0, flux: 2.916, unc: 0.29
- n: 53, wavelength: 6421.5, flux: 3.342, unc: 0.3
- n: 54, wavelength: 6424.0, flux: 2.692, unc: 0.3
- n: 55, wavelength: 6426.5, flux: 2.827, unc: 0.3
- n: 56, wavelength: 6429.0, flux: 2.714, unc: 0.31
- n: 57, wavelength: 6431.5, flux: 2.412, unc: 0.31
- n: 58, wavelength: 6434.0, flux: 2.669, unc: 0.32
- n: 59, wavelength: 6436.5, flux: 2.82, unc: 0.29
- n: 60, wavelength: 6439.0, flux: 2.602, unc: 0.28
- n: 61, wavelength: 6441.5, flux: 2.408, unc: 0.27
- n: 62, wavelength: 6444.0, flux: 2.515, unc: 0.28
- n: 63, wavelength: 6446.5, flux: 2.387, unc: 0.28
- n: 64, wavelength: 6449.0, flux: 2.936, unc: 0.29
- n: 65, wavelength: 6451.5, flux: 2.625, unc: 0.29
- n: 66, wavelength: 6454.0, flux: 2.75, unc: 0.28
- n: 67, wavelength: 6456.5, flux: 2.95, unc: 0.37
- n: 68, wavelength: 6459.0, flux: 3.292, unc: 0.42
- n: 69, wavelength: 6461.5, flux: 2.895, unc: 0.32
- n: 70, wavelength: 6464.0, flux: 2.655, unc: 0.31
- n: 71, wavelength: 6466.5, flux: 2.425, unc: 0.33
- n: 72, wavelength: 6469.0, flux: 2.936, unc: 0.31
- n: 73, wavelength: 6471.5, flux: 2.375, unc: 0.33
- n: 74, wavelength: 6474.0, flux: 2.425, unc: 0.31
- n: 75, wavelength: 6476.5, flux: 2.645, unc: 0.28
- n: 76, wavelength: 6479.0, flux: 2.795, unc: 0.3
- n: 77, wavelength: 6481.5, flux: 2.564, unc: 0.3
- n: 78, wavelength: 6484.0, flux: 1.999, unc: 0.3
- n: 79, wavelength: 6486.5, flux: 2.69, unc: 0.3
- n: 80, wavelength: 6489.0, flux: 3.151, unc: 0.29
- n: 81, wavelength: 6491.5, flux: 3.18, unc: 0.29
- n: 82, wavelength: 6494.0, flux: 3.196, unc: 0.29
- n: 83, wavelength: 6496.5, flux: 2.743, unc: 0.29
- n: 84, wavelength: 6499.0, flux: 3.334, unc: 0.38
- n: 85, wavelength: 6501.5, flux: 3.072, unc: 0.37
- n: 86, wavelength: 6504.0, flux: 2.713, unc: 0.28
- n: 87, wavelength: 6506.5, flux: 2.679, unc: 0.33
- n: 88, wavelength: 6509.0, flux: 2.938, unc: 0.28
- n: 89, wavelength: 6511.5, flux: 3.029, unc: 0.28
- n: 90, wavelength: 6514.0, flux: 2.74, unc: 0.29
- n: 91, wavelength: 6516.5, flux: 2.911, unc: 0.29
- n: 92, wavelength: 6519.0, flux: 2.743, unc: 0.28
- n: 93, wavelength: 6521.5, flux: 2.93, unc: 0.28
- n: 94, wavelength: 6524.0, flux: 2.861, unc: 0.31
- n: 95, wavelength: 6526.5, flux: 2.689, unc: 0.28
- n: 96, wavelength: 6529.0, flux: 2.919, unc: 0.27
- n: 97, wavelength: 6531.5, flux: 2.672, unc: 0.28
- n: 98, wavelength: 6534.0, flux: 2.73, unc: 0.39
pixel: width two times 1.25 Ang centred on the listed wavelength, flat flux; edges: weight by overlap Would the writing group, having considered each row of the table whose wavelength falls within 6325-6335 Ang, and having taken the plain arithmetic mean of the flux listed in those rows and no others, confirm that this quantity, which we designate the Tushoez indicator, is 2.82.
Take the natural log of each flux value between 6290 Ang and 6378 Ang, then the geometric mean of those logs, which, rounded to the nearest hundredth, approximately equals 0.94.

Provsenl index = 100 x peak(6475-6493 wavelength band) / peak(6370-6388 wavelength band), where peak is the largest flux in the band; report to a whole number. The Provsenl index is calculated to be 105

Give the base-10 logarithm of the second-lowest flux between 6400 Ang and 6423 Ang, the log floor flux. 0.375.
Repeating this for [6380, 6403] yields 0.367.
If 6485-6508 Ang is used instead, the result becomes 0.430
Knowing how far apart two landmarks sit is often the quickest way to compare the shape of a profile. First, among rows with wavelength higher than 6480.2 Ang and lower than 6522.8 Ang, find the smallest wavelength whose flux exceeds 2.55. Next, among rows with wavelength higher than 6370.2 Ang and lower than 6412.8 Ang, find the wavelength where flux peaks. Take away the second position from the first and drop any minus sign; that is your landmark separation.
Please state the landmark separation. 107.5 Ang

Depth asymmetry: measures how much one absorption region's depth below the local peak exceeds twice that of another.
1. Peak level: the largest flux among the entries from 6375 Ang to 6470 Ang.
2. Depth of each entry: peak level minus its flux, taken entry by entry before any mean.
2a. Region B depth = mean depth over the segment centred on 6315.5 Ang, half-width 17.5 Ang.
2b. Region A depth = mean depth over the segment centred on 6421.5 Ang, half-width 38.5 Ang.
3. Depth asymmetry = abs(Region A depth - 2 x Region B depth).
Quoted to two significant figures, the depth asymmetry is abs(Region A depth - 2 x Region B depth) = 0.94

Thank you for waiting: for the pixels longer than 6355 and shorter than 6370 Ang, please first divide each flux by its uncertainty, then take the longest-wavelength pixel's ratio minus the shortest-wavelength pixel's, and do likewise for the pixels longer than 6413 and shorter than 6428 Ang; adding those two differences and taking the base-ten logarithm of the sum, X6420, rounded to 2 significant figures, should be 0.24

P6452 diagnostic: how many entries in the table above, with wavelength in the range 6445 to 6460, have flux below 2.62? 1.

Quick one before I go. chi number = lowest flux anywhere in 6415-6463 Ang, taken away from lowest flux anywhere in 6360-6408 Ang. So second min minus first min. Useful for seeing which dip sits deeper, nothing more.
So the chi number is -0.3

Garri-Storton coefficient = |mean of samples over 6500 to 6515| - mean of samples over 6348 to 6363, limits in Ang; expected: 0.1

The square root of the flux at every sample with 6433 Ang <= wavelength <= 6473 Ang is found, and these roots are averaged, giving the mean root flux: 1.64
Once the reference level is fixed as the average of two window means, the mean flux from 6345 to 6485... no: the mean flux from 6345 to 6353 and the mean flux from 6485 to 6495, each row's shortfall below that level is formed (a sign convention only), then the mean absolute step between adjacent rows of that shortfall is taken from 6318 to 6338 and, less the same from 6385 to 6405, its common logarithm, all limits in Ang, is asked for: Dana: -0.76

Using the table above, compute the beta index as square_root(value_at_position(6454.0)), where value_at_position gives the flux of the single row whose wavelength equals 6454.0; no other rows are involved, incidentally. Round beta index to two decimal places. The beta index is 1.66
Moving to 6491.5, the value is 1.78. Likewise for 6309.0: 1.46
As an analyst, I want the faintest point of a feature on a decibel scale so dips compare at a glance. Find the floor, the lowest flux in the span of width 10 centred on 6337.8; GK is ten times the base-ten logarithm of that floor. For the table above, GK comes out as 3.9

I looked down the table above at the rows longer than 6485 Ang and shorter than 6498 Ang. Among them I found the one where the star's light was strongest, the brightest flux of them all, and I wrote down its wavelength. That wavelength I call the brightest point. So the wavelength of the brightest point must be 6494.0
